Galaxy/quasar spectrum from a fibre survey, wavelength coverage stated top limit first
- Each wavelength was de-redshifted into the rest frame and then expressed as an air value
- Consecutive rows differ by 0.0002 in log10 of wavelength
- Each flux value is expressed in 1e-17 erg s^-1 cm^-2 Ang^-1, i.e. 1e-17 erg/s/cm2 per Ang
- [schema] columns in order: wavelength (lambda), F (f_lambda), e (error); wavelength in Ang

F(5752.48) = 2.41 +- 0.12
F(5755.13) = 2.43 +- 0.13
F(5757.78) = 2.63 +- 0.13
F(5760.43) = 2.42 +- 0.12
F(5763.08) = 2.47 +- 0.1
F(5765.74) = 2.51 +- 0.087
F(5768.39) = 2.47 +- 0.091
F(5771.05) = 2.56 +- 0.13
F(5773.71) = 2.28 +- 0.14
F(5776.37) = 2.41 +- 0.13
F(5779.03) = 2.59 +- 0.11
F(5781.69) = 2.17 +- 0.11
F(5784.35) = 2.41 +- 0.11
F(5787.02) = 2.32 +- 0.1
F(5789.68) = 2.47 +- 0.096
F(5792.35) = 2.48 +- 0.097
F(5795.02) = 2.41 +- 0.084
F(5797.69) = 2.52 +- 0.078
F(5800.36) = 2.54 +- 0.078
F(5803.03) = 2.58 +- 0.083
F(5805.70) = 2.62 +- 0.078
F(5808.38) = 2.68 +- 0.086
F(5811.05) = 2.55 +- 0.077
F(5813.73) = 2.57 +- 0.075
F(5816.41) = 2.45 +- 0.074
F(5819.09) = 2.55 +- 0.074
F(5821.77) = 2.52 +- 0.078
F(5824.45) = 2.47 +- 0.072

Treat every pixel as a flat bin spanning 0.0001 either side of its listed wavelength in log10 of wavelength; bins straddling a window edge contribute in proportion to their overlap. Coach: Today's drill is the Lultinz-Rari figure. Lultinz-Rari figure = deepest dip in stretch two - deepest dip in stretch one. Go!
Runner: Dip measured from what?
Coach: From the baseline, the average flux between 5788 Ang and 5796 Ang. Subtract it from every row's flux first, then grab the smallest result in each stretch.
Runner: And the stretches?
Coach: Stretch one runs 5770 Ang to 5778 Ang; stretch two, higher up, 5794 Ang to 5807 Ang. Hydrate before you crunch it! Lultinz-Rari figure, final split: 0.13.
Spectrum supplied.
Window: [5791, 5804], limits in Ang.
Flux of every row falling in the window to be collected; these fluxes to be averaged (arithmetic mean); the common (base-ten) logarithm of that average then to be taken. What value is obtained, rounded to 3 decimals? 0.399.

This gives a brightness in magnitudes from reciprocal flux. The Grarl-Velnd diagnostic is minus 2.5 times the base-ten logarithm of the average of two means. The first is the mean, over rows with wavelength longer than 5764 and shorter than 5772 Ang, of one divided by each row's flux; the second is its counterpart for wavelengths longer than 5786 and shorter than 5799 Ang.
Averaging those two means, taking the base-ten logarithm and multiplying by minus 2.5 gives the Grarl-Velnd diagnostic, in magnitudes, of 0.984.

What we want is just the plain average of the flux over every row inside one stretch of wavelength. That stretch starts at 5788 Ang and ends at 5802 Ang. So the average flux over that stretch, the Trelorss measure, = 2.48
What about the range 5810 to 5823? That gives 2.53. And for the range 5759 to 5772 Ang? 2.49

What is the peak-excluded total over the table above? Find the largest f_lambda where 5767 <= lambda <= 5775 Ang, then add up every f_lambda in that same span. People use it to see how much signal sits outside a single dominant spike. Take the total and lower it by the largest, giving 4.75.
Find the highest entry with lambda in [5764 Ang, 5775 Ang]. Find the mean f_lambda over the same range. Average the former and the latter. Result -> 2.51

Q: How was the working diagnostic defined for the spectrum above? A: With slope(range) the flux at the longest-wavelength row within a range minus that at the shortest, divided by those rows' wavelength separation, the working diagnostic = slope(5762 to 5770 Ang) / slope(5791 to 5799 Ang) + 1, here 1.0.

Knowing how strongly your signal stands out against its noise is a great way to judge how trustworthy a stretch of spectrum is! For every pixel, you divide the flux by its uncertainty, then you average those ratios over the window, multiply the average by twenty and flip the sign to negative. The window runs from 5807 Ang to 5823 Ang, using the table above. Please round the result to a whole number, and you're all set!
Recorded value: -661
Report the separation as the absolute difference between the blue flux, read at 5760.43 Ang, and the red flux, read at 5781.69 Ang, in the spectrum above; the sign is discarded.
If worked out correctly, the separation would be 0.25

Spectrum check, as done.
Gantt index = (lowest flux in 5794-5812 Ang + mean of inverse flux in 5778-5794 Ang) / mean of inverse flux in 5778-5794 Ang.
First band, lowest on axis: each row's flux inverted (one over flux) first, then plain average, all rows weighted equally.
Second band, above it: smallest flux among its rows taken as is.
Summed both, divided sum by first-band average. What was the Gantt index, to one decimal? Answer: 6.8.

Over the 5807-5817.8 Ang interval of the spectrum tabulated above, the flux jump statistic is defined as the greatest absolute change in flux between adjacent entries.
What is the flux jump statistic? 0.13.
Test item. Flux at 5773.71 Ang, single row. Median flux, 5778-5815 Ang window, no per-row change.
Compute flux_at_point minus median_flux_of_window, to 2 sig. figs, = -0.25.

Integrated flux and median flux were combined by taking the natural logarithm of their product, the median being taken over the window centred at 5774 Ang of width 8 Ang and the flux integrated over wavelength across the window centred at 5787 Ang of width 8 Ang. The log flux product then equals 3.83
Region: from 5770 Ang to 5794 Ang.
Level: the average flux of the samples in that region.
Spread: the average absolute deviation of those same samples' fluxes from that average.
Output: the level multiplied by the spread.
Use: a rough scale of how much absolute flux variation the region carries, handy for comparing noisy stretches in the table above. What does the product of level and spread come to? 0.246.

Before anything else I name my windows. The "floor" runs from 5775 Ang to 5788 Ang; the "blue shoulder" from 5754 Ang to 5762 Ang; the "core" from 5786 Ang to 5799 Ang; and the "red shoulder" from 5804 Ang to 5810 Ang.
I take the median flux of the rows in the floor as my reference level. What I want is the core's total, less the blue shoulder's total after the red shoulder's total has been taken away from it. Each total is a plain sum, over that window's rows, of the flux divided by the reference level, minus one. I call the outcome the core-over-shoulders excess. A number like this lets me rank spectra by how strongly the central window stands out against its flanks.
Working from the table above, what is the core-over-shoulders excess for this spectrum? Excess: 0.16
